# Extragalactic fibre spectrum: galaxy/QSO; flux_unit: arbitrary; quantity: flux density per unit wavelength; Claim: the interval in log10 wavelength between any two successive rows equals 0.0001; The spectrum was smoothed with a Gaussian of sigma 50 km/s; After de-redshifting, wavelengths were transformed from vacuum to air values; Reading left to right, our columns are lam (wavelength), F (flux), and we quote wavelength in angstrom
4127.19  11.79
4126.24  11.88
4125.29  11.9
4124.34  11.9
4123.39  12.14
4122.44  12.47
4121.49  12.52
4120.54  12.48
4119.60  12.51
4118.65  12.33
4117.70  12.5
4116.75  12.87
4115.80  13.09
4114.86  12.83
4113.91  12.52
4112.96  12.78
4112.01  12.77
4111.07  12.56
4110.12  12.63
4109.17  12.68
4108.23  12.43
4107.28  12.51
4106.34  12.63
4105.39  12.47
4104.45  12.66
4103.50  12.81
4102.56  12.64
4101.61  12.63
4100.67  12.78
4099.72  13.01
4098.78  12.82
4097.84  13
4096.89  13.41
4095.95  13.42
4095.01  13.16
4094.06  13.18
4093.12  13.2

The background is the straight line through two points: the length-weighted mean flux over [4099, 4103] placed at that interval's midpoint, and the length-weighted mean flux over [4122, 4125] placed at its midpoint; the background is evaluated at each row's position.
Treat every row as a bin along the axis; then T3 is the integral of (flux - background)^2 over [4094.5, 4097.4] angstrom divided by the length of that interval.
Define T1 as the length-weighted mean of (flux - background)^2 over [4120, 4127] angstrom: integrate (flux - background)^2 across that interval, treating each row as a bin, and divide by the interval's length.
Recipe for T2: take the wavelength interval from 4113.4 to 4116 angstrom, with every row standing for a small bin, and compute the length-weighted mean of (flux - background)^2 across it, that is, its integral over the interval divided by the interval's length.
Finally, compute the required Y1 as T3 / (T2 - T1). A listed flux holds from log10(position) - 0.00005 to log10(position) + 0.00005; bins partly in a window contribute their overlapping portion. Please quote 1.2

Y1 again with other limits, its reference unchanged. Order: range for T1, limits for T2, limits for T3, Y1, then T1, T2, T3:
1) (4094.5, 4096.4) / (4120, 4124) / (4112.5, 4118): -2.1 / 0.16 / 0.06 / 0.21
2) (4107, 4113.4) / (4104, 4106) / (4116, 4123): -4.0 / 0.04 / 0.01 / 0.11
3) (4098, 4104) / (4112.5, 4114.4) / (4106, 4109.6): 0.2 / 0.01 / 0.07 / 0.01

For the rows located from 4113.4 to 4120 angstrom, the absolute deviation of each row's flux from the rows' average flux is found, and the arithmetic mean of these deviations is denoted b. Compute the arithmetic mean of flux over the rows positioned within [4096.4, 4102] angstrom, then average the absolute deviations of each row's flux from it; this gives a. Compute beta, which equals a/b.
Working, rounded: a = 0.20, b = 0.23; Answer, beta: 0.9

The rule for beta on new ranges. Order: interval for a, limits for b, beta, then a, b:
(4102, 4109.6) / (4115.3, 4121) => 0.4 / 0.10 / 0.23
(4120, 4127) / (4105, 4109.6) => 3.0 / 0.26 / 0.09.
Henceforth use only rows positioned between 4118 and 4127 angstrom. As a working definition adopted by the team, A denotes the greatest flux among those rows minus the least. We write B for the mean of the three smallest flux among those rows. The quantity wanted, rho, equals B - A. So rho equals 11.3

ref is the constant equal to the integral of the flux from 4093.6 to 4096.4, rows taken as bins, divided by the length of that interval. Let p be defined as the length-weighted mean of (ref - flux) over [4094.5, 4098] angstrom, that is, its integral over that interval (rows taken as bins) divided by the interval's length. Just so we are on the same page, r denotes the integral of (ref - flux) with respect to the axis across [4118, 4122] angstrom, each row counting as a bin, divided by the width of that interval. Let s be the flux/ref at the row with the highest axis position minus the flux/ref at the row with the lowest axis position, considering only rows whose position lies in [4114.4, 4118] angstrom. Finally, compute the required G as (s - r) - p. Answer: -0.8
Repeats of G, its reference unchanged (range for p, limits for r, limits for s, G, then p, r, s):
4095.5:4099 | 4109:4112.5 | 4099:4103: -0.6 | 0.0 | 0.57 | -0.03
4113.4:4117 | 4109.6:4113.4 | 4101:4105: -1.0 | 0.4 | 0.55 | 0.00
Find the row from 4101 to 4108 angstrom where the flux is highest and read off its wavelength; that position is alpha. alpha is 4103.50 angstrom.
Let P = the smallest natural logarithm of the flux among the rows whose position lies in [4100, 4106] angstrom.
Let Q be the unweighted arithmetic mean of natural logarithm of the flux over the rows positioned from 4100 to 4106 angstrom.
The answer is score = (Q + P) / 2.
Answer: 2.53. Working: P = 2.52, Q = 2.54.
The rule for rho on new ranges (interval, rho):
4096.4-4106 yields 11.6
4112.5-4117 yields 12.1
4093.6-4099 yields 12.4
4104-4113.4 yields 12.1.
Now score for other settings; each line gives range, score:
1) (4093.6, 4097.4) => 2.58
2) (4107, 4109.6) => 2.52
